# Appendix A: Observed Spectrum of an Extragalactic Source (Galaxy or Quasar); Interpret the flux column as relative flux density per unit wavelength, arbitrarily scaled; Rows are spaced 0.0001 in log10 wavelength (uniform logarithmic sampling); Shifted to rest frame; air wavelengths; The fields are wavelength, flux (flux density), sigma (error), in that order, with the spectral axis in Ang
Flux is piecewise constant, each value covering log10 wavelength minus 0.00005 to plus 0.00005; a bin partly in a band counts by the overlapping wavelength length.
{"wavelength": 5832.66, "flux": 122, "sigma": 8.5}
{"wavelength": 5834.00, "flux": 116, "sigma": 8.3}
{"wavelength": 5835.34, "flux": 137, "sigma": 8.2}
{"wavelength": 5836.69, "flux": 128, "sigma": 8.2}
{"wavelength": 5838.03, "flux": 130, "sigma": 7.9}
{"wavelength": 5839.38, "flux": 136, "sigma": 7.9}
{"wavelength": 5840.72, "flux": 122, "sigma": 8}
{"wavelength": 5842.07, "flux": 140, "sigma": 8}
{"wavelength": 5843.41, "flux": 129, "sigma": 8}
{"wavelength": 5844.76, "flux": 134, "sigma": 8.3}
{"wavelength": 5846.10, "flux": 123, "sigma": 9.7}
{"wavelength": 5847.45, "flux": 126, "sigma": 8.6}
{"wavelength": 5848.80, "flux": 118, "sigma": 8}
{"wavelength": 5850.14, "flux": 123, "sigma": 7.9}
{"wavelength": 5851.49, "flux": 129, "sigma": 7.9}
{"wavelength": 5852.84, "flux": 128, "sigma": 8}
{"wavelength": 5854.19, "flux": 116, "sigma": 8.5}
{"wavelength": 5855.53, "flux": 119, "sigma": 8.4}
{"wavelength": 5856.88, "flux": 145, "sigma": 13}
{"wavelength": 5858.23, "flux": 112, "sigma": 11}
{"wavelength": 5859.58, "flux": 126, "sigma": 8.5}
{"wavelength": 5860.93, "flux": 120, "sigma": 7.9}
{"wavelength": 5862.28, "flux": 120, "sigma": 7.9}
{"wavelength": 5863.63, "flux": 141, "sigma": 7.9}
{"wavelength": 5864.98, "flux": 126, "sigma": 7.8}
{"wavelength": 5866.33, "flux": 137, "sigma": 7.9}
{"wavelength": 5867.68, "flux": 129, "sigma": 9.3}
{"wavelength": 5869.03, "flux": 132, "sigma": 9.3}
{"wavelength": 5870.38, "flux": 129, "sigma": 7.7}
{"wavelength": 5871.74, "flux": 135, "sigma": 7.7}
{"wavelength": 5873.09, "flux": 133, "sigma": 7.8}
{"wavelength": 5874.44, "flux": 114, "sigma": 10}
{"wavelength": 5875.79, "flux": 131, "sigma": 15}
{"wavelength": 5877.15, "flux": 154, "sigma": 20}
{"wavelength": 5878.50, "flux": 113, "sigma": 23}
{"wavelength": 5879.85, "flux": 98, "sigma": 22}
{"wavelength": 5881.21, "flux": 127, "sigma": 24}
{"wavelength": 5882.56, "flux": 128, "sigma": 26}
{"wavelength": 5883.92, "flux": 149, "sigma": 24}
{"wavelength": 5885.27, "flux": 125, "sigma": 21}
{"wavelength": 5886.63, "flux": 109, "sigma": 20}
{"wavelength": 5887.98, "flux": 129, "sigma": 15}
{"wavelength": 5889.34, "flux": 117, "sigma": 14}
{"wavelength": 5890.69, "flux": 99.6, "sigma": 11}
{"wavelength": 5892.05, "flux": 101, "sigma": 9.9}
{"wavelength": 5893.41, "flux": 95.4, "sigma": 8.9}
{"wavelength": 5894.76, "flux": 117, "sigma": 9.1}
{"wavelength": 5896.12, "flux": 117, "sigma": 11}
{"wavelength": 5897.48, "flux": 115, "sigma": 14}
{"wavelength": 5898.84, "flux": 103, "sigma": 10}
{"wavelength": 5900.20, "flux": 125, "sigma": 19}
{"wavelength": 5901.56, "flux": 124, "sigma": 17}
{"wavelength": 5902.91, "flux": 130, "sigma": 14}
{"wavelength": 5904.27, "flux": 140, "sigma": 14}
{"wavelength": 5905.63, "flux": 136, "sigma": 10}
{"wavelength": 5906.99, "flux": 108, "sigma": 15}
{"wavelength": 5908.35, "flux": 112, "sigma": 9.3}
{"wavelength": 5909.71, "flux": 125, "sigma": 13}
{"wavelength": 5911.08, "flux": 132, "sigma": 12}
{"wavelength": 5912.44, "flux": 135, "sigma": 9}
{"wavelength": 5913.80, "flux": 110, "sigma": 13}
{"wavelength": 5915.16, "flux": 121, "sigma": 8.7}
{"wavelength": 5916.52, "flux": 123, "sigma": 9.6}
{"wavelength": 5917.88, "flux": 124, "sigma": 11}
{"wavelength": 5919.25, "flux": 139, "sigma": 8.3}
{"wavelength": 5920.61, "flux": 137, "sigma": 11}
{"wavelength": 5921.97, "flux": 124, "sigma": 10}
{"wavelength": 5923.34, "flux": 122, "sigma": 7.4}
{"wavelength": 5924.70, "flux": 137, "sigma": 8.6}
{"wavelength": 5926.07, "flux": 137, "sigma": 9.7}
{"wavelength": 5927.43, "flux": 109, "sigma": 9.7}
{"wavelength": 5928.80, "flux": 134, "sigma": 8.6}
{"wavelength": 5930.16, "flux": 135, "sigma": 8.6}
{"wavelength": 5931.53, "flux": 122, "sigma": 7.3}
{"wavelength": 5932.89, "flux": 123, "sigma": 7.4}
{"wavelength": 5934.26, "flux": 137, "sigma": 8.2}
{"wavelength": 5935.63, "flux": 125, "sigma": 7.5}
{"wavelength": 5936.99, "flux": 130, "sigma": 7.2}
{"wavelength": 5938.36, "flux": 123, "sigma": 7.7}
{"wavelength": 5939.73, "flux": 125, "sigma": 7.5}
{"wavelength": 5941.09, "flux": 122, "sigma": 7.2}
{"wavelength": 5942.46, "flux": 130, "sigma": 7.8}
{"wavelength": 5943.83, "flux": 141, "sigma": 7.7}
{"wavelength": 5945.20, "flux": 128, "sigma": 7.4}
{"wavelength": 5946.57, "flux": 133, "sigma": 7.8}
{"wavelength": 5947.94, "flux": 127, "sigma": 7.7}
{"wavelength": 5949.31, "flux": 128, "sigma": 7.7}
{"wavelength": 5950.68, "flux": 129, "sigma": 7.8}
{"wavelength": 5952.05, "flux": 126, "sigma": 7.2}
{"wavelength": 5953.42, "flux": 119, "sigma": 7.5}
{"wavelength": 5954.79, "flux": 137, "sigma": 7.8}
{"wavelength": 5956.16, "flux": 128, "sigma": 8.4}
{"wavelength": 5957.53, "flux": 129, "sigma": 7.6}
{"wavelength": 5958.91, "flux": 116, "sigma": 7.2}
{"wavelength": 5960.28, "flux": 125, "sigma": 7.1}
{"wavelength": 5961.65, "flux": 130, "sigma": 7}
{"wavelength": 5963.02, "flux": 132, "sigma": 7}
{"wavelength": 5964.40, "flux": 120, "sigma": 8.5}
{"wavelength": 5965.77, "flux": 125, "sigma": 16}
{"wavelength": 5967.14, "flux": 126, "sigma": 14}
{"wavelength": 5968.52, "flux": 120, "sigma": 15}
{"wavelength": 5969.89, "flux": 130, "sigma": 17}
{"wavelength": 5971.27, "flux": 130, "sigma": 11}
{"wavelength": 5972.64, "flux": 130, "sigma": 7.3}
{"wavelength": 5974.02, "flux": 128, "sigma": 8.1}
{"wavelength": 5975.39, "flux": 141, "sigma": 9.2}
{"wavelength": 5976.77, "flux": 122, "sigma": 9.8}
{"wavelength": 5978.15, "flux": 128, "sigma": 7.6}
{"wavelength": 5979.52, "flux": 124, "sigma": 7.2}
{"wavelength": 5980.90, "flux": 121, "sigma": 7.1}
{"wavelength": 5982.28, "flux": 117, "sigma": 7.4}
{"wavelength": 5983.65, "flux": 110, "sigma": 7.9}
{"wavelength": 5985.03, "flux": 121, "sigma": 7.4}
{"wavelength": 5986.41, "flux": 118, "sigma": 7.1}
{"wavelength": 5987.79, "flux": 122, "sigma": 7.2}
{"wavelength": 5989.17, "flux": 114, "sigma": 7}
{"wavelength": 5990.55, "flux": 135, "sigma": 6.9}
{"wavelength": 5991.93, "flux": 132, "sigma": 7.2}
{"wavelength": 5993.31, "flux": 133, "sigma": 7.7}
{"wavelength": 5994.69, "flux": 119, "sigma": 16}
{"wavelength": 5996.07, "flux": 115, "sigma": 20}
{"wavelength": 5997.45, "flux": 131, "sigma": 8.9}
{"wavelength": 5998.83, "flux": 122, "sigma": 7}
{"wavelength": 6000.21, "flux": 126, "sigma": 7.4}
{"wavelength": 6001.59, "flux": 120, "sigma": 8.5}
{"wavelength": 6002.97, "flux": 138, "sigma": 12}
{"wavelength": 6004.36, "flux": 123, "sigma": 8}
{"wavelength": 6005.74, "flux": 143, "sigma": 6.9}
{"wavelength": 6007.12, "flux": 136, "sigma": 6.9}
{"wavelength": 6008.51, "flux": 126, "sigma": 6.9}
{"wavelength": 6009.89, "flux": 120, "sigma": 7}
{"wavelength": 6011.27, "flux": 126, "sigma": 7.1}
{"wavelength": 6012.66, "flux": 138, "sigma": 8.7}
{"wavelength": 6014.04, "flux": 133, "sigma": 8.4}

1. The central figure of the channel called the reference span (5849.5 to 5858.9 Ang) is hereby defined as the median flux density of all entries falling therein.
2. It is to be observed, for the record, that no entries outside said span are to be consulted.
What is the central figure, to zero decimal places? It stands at 123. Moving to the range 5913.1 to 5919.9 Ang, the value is 123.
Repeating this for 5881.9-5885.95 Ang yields 128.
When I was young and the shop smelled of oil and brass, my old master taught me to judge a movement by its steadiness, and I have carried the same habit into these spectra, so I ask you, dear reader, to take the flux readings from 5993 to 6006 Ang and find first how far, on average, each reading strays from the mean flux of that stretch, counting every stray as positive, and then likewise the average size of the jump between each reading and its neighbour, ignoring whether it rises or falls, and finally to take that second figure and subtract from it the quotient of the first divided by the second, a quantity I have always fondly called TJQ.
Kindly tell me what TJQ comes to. 11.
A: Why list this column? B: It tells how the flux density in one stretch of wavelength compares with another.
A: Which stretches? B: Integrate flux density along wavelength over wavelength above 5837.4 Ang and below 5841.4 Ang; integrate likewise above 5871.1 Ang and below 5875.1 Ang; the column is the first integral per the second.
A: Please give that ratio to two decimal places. 1.01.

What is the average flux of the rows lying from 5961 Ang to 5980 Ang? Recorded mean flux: 128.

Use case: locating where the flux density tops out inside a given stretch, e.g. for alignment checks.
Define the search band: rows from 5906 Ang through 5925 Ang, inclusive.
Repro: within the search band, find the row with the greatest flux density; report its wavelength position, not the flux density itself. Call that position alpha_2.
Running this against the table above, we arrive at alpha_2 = 5919.25 Ang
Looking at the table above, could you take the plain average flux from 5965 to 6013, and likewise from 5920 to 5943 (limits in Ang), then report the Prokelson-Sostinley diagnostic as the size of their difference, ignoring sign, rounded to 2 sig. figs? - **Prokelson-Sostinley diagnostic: 1.8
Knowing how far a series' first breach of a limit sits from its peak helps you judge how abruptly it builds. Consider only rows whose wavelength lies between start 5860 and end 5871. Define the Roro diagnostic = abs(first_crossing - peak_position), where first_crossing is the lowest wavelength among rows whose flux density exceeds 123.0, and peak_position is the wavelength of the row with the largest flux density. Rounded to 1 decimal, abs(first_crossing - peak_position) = 0.0 Ang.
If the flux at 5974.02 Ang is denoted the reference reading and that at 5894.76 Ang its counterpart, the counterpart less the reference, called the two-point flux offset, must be -11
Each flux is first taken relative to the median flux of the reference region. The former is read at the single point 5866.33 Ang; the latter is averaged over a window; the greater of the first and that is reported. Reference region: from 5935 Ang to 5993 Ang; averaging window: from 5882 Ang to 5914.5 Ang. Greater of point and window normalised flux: 1.08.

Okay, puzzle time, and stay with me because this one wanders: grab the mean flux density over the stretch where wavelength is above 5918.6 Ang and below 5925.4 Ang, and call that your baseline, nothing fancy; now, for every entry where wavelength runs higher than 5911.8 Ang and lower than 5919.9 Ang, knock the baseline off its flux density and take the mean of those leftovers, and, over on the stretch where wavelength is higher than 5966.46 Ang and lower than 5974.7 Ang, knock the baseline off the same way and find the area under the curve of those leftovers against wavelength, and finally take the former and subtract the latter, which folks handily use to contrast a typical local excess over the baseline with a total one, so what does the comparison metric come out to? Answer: 30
